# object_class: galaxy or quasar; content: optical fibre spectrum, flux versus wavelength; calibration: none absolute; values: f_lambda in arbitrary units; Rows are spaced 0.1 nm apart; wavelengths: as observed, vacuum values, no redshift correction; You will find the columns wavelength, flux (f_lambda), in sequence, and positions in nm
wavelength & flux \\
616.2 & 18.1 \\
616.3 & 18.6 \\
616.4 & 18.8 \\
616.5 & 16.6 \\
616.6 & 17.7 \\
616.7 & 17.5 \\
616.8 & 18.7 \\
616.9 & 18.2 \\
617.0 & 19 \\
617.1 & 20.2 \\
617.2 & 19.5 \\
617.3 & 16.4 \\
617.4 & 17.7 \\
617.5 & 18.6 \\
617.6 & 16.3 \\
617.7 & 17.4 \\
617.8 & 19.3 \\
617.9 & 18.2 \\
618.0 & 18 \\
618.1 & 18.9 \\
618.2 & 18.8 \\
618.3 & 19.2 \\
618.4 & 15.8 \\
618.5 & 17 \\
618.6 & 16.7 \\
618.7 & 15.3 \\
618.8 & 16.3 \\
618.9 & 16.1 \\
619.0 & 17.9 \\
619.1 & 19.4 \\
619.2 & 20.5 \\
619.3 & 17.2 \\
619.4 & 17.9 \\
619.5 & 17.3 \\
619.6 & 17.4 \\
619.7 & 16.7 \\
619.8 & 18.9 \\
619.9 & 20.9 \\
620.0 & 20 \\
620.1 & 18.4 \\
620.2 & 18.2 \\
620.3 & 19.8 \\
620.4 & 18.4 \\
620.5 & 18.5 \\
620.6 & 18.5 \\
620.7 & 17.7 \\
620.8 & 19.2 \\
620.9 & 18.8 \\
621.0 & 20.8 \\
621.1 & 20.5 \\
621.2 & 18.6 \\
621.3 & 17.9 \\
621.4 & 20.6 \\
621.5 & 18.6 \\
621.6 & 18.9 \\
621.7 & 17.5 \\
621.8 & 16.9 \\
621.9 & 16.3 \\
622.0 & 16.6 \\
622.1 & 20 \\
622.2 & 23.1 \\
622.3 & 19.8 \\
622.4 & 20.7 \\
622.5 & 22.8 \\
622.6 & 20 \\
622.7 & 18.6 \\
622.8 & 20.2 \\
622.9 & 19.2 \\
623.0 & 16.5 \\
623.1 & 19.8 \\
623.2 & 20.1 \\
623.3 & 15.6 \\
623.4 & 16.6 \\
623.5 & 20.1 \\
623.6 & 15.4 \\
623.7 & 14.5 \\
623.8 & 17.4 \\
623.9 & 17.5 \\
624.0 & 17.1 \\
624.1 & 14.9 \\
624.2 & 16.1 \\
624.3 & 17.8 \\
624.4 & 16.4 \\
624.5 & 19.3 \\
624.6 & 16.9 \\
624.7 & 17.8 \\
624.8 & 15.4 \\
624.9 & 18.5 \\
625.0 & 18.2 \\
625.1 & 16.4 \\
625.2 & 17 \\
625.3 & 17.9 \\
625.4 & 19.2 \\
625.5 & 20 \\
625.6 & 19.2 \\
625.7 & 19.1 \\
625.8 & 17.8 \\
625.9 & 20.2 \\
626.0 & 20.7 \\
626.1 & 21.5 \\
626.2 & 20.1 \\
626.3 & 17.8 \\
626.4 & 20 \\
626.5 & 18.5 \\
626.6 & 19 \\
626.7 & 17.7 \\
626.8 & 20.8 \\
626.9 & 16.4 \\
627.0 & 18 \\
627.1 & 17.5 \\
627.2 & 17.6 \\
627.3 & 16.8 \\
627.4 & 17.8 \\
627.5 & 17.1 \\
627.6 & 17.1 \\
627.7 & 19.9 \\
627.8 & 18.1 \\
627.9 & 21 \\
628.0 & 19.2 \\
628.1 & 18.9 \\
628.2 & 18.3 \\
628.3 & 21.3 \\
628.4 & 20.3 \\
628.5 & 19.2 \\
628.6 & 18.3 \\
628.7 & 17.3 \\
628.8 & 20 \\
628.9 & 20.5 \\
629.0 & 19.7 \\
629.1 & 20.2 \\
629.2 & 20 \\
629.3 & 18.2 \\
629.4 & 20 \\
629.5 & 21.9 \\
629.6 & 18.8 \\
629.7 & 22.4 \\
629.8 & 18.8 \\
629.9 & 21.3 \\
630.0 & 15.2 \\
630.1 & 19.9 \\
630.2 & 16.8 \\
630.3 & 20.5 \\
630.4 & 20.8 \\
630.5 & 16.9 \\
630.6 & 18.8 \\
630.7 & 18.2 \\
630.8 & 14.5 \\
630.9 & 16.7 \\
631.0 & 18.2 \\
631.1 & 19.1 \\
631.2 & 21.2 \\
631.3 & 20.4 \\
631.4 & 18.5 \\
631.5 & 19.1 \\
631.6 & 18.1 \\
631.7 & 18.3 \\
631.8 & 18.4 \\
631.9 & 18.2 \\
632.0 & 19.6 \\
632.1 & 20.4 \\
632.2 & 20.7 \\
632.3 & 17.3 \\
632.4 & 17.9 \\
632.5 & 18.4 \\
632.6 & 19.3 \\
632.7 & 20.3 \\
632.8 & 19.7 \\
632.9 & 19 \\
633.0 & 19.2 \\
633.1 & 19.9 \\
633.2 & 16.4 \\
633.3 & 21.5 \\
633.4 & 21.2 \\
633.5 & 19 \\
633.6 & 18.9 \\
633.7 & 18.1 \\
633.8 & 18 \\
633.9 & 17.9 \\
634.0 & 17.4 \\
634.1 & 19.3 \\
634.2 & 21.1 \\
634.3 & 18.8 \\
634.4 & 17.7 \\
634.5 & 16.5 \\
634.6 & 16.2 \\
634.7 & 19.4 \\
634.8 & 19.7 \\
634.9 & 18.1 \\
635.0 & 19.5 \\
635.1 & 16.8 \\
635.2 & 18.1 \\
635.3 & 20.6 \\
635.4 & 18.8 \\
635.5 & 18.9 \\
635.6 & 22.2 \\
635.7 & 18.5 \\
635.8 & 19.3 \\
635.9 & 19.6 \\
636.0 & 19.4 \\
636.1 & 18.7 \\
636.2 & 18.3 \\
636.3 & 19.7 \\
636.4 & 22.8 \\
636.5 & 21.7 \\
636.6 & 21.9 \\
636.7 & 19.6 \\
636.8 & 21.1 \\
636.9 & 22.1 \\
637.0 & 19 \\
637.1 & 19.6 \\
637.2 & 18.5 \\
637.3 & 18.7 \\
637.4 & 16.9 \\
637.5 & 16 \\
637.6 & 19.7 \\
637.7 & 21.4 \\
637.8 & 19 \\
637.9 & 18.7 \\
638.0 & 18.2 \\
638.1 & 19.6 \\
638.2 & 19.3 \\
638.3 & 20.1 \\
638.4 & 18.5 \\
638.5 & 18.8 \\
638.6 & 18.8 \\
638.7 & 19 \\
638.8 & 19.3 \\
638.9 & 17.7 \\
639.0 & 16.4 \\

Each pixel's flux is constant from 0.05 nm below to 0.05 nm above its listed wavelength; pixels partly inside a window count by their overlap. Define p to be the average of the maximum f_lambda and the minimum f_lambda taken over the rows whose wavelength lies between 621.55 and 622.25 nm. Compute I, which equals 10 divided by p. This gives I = 0.508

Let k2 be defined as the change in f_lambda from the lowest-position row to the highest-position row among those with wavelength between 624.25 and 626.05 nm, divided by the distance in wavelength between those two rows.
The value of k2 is 1.7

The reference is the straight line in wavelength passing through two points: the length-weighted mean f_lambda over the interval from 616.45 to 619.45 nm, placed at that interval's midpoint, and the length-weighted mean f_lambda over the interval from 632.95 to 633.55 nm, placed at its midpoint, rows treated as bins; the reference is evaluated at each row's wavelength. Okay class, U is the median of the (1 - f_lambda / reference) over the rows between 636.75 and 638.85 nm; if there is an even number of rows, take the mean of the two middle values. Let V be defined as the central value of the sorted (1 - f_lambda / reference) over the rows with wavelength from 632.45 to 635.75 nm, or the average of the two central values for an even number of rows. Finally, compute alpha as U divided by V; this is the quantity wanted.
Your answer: 1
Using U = 0.05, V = 0.03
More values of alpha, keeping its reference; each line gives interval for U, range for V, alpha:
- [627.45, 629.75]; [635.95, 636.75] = -3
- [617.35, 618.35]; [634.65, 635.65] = -1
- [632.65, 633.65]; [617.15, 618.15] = 0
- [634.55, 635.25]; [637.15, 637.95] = 1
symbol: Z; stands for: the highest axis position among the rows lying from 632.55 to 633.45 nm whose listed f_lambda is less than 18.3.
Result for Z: 633.2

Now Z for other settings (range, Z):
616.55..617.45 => 617.4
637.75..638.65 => 638.0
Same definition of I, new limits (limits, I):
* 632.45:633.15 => 0.517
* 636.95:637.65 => 0.560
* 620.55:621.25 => 0.519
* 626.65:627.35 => 0.538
